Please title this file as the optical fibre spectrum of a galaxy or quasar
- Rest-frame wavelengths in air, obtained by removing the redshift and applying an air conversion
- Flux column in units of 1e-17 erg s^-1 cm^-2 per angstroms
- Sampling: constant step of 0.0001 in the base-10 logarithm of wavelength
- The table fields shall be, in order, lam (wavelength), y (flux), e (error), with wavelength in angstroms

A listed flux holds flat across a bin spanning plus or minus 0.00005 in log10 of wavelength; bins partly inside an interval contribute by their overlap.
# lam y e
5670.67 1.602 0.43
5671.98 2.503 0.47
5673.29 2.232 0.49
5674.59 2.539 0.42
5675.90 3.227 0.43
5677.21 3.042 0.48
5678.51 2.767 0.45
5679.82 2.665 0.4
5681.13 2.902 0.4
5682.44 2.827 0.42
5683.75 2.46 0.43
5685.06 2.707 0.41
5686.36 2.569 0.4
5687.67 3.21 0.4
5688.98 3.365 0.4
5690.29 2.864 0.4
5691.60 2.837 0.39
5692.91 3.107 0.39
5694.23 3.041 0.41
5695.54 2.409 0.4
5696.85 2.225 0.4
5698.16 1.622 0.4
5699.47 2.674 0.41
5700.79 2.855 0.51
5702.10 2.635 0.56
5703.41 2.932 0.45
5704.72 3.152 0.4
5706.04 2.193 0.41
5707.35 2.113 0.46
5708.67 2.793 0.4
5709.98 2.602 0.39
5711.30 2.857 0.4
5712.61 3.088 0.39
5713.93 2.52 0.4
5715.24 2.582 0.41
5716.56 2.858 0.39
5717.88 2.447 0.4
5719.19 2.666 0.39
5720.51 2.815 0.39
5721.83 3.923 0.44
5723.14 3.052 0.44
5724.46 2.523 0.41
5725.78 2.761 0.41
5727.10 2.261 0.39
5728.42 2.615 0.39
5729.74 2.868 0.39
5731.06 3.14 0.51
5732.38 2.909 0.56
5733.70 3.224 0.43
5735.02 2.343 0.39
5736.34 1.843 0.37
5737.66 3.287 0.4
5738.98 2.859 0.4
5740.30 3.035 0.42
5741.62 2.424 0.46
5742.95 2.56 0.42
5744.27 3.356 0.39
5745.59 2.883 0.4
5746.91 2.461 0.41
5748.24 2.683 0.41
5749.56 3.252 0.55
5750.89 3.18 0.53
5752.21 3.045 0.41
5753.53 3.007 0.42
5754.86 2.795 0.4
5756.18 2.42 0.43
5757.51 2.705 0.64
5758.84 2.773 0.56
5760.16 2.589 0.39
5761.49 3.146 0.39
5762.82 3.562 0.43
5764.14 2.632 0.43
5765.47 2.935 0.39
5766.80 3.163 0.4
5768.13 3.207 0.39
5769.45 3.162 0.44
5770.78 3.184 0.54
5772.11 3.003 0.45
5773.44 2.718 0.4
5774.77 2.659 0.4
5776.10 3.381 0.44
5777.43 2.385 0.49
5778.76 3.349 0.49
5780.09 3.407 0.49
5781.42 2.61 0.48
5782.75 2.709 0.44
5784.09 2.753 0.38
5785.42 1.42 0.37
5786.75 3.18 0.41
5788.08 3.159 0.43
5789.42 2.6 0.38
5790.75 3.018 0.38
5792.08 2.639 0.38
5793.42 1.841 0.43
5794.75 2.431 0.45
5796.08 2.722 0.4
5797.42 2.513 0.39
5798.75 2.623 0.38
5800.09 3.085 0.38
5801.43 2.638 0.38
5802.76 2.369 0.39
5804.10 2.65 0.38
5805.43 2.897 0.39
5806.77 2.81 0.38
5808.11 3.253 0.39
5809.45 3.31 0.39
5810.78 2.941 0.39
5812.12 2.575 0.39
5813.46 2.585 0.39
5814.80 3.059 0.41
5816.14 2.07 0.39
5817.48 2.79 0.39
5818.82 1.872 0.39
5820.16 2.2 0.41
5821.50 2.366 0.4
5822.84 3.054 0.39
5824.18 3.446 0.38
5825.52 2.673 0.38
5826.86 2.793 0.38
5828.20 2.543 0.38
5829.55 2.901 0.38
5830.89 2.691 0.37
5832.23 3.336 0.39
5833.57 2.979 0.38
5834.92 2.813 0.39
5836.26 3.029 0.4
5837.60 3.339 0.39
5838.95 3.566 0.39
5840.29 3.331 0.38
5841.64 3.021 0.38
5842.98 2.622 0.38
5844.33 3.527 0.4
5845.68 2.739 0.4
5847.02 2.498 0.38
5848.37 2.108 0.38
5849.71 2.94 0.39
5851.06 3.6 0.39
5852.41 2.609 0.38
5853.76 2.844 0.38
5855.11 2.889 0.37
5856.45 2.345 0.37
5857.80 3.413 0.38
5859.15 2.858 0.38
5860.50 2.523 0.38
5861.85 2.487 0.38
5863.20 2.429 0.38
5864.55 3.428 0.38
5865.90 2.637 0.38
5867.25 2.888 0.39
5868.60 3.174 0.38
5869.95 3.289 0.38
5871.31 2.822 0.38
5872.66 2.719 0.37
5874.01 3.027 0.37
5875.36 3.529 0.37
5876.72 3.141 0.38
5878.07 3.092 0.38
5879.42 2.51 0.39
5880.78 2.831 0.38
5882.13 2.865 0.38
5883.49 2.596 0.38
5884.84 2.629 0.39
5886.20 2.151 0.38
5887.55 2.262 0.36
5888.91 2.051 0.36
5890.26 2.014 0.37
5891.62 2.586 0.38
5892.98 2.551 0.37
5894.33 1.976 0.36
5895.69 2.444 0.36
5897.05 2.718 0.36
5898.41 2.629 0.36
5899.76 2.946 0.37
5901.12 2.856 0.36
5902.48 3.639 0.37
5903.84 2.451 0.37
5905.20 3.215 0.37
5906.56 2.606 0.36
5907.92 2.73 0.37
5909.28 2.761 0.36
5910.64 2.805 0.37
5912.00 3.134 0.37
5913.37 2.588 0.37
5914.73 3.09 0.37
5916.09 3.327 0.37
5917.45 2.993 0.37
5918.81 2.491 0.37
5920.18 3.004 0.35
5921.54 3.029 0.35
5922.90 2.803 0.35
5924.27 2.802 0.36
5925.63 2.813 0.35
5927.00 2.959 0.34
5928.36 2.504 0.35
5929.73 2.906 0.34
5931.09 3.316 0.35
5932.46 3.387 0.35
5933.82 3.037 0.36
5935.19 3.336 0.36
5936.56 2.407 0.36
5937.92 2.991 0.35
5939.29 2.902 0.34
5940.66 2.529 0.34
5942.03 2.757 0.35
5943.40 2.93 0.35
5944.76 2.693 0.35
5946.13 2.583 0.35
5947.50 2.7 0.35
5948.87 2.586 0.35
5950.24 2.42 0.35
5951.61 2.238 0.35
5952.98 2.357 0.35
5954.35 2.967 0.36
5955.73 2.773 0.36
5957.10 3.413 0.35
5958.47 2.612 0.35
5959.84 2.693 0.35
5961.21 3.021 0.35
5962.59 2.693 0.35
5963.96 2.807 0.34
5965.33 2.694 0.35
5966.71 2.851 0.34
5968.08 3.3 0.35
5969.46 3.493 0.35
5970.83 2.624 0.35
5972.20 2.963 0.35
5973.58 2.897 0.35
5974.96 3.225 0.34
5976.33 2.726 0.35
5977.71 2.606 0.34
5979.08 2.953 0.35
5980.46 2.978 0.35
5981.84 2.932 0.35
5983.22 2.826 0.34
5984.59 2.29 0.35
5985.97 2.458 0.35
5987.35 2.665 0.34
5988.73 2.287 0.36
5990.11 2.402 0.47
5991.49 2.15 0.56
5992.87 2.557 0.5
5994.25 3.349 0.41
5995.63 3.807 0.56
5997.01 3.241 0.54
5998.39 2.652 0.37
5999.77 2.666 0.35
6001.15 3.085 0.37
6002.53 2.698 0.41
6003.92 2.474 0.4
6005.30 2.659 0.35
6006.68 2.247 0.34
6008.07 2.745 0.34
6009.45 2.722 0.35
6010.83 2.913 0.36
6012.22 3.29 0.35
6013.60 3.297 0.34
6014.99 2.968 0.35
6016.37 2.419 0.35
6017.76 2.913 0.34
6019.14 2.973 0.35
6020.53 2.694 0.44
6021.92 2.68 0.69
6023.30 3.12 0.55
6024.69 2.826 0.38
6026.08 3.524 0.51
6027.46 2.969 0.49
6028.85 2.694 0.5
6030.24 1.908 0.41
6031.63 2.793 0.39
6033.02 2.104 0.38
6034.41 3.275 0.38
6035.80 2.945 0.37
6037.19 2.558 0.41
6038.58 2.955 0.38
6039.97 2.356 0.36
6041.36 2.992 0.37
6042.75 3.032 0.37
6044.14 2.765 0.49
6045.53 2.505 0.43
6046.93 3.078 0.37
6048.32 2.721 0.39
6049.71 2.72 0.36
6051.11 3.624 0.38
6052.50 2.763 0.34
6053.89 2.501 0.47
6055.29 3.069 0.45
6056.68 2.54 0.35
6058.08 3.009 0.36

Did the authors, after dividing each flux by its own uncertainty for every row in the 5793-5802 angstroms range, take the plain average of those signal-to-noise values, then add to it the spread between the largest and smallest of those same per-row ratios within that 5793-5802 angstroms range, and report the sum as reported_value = 10.3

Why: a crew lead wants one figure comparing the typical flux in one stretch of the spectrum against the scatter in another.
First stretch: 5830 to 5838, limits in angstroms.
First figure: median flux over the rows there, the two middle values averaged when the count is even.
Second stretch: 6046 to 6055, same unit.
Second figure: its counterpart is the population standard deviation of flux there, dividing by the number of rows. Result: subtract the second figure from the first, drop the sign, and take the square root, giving 1.62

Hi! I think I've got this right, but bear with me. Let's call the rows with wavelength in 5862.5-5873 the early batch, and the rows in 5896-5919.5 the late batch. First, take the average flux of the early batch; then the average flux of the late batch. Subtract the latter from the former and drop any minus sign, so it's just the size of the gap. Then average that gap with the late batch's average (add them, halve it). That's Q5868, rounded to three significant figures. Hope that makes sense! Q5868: 1.46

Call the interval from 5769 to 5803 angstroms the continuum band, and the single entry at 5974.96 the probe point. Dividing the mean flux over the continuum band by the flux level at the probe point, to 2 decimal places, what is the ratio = 0.85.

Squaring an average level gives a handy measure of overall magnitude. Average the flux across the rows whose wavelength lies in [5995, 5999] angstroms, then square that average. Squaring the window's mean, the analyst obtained 10.5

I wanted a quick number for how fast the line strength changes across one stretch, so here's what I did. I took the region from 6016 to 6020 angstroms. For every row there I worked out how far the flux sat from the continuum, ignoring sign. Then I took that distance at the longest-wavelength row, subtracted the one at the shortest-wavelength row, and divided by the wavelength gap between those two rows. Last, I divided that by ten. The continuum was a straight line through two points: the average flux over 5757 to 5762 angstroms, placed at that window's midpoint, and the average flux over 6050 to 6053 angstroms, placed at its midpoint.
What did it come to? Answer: -0.020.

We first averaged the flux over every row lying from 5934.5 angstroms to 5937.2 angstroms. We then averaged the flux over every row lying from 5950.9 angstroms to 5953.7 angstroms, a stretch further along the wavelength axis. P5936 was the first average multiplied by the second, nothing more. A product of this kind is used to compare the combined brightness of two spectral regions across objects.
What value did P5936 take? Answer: 6.6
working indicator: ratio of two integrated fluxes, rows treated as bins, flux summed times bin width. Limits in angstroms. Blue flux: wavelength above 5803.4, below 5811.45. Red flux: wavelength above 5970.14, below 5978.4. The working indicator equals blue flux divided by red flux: 1.02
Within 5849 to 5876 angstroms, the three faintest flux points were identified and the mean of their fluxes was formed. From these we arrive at 2.42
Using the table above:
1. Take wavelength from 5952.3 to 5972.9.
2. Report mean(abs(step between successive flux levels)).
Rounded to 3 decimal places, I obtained 0.373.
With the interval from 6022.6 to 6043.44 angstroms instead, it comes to 0.553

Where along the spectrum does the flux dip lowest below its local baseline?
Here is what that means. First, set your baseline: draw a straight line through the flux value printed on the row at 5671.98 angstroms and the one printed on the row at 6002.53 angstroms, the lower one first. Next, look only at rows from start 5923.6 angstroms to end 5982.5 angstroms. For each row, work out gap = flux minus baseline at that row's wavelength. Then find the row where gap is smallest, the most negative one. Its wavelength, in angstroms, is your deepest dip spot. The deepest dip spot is 5951.61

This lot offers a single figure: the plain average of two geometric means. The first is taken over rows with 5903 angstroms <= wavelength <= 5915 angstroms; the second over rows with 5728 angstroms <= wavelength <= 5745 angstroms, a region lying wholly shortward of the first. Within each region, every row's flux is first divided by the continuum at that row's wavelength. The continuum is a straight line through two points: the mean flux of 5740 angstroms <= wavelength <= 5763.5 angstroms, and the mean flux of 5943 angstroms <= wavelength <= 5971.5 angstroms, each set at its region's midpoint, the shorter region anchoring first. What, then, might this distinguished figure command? 0.98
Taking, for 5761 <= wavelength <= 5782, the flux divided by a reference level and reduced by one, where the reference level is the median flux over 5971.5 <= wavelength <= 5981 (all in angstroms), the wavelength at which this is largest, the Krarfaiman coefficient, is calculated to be 5762.82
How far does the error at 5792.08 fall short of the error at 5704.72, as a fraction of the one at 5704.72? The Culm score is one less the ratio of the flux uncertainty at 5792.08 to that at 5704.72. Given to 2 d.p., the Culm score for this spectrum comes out 0.05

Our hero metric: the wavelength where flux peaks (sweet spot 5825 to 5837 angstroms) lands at 5832.23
